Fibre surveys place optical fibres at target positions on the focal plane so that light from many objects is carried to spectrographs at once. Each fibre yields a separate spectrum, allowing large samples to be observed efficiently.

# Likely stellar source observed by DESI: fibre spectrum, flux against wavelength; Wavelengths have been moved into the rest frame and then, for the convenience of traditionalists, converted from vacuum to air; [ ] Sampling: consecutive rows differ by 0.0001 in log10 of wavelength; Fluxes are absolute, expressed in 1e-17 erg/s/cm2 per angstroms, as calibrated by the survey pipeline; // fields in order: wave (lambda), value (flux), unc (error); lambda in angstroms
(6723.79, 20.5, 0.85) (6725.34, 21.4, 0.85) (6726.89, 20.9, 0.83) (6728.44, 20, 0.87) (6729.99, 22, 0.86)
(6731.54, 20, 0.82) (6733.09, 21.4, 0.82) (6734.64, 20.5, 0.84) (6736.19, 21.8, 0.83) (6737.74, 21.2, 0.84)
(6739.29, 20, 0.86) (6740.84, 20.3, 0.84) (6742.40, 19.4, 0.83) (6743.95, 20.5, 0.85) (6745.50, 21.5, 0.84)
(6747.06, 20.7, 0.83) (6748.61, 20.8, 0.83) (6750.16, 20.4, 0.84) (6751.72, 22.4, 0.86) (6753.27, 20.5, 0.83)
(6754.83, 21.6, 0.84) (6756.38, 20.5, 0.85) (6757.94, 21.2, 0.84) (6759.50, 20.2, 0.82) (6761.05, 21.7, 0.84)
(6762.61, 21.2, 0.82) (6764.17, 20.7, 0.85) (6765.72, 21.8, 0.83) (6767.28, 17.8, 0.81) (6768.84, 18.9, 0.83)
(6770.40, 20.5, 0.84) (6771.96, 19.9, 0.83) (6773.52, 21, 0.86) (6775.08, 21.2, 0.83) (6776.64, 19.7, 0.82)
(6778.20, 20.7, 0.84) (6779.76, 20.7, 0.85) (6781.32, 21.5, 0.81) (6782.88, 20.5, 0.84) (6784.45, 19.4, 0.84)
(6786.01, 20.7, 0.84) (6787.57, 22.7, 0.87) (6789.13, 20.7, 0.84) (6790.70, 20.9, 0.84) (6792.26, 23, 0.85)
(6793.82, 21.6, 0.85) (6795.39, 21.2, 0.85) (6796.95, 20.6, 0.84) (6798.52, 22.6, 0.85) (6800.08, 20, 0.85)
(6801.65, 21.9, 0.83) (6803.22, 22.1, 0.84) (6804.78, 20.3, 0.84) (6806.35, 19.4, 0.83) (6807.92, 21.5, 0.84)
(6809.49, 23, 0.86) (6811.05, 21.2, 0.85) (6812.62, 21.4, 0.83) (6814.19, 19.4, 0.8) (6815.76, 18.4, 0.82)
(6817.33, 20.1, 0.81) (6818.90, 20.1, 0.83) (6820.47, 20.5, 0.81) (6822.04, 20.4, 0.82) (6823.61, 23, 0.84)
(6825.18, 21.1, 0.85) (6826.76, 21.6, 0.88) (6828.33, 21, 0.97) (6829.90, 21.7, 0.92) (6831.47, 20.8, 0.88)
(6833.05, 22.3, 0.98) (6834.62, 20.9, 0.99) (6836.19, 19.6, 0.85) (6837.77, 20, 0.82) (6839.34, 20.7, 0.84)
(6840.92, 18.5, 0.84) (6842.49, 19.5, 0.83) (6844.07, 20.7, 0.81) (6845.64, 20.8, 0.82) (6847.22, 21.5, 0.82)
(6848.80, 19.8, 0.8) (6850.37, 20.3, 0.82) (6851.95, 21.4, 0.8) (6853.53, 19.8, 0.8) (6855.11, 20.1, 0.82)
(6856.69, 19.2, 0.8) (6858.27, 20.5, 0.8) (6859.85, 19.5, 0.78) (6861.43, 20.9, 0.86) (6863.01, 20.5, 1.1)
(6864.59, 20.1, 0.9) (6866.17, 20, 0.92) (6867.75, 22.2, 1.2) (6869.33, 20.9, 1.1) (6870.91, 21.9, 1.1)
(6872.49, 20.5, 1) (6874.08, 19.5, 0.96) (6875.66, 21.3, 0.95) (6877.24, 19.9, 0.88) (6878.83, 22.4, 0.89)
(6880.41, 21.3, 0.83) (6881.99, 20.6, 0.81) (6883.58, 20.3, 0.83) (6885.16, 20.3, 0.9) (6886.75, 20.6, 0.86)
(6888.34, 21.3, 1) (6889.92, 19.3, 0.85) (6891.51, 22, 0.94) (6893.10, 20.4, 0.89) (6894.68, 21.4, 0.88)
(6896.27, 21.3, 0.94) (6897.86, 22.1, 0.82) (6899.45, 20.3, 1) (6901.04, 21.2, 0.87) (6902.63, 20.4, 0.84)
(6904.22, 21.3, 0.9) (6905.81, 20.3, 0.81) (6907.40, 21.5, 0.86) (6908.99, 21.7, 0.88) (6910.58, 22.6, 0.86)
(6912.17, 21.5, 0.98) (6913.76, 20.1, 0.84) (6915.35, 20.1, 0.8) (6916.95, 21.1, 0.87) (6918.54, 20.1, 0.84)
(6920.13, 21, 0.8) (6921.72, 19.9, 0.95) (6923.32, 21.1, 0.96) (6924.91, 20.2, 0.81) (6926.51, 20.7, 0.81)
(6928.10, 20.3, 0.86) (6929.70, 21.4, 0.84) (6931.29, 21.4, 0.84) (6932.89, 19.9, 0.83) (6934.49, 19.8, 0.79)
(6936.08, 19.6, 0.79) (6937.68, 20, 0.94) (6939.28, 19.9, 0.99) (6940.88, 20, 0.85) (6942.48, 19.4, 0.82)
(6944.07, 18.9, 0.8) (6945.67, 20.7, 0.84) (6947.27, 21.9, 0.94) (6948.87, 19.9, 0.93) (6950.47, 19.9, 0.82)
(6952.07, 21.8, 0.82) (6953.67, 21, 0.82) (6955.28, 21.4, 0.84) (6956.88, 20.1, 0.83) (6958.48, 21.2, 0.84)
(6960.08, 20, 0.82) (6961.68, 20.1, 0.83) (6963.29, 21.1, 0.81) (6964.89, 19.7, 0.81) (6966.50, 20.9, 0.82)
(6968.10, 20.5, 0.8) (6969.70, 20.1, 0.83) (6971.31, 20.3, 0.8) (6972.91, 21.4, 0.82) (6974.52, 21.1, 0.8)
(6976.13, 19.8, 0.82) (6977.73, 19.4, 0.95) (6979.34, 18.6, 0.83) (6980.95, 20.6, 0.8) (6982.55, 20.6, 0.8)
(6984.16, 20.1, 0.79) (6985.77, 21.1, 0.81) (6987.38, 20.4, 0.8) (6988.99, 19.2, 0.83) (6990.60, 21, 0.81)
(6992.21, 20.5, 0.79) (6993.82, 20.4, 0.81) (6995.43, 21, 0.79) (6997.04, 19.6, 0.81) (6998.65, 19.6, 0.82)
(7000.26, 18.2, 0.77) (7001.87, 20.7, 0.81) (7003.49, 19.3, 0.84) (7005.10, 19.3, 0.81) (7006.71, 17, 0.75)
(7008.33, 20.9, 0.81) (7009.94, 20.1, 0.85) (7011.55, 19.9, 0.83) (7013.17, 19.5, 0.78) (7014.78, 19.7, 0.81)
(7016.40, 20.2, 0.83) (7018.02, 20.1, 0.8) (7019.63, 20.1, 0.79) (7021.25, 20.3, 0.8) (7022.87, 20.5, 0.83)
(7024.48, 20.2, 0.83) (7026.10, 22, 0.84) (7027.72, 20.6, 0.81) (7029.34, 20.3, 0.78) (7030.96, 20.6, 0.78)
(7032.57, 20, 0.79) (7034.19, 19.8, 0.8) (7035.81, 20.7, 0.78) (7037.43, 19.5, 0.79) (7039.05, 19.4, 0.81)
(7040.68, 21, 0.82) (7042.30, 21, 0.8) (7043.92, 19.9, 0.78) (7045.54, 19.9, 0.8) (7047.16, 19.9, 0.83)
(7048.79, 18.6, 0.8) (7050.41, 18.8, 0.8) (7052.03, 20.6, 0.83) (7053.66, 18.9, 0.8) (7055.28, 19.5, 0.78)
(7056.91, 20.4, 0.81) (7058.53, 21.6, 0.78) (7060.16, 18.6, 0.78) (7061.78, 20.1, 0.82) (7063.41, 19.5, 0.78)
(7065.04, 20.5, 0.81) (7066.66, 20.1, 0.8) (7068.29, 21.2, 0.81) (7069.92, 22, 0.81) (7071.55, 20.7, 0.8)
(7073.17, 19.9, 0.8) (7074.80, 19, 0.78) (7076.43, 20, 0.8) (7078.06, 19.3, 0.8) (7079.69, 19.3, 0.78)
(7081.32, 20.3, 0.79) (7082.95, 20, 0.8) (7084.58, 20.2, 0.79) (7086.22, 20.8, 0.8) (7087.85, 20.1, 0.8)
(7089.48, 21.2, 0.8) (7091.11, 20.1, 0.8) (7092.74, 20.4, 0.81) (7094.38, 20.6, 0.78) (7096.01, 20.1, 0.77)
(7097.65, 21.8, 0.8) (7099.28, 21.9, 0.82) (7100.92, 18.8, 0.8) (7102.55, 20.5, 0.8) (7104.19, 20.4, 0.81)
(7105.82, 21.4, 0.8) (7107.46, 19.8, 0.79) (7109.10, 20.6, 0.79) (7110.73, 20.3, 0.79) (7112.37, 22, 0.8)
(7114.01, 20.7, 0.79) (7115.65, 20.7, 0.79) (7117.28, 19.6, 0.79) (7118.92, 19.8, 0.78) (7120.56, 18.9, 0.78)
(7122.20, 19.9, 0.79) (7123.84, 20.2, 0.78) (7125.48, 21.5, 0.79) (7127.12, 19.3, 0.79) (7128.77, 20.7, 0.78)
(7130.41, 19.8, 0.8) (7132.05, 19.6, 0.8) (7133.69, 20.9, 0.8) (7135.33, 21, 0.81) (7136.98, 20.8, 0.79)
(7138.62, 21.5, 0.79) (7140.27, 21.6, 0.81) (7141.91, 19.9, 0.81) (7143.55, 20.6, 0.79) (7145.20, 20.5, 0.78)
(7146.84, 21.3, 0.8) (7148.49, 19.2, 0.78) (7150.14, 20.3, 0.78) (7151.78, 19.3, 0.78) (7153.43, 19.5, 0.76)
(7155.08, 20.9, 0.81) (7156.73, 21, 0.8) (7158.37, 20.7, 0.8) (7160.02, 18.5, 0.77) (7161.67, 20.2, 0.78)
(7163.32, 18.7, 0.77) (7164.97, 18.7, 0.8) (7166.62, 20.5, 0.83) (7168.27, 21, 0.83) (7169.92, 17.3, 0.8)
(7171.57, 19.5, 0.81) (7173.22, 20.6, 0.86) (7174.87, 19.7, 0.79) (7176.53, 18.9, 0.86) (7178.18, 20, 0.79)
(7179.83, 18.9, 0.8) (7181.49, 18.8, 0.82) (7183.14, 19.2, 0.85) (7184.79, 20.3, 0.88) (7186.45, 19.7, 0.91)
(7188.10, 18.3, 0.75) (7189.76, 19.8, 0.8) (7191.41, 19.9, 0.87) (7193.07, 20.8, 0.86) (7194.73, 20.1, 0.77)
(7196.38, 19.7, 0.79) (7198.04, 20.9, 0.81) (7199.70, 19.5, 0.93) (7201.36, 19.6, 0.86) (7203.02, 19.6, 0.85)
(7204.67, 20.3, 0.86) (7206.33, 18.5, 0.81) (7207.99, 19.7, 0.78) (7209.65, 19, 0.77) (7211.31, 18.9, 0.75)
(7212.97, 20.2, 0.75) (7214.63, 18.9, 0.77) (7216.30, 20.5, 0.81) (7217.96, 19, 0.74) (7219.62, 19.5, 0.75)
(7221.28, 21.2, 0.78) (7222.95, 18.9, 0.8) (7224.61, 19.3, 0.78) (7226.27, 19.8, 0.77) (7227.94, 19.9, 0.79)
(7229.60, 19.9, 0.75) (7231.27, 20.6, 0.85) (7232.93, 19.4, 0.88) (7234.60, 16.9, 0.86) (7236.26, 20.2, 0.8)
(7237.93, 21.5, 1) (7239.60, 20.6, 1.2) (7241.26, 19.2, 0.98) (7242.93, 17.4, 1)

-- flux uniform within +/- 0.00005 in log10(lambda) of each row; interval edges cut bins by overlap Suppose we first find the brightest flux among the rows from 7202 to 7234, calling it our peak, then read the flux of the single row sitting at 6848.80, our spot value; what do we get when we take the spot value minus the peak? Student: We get -1.4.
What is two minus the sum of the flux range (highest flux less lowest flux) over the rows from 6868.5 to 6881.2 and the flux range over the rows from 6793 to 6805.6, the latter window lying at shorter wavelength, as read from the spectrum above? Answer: -3.5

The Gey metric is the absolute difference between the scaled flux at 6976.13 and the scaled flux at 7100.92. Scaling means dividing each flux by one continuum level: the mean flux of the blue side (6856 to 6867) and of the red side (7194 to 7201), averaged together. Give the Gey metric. 0.050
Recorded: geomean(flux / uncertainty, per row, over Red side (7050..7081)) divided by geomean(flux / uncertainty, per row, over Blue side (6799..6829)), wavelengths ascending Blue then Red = 1.01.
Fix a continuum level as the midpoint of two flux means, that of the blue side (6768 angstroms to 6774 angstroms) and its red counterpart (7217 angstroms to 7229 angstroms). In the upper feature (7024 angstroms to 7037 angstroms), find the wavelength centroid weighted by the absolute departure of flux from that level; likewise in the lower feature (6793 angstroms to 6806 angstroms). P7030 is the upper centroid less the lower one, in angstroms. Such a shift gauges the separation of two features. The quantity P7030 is 229.8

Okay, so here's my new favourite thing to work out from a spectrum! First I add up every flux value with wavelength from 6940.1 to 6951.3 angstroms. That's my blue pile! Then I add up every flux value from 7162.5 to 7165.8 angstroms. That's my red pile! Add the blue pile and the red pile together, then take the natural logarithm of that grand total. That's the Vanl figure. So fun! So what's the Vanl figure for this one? 5.18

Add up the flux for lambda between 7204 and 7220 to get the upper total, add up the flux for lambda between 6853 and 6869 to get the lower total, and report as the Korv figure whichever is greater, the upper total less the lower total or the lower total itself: 203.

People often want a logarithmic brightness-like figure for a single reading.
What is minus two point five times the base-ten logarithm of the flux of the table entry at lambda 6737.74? -3.32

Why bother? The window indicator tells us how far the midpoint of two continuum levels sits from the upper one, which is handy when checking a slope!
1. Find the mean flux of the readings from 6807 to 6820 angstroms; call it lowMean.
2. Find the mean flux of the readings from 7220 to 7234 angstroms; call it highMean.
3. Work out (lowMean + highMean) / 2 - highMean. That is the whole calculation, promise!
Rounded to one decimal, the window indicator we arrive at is 0.4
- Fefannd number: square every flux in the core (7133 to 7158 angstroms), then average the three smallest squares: 374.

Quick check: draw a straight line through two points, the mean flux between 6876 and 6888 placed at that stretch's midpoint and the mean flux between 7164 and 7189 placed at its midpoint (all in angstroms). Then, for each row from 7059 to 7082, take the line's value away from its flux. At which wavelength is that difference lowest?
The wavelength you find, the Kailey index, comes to 7060.16 angstroms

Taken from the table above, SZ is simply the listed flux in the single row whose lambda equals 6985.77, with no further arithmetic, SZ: 21.1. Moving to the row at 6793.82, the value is 21.6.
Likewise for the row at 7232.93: 19.4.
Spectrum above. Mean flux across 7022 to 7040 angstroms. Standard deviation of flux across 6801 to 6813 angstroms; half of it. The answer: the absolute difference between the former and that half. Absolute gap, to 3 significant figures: 19.8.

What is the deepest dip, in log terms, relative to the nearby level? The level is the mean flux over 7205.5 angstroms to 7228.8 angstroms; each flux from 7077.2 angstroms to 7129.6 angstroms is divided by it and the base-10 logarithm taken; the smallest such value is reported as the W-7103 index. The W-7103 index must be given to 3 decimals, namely -0.016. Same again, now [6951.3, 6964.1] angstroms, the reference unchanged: 0.011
